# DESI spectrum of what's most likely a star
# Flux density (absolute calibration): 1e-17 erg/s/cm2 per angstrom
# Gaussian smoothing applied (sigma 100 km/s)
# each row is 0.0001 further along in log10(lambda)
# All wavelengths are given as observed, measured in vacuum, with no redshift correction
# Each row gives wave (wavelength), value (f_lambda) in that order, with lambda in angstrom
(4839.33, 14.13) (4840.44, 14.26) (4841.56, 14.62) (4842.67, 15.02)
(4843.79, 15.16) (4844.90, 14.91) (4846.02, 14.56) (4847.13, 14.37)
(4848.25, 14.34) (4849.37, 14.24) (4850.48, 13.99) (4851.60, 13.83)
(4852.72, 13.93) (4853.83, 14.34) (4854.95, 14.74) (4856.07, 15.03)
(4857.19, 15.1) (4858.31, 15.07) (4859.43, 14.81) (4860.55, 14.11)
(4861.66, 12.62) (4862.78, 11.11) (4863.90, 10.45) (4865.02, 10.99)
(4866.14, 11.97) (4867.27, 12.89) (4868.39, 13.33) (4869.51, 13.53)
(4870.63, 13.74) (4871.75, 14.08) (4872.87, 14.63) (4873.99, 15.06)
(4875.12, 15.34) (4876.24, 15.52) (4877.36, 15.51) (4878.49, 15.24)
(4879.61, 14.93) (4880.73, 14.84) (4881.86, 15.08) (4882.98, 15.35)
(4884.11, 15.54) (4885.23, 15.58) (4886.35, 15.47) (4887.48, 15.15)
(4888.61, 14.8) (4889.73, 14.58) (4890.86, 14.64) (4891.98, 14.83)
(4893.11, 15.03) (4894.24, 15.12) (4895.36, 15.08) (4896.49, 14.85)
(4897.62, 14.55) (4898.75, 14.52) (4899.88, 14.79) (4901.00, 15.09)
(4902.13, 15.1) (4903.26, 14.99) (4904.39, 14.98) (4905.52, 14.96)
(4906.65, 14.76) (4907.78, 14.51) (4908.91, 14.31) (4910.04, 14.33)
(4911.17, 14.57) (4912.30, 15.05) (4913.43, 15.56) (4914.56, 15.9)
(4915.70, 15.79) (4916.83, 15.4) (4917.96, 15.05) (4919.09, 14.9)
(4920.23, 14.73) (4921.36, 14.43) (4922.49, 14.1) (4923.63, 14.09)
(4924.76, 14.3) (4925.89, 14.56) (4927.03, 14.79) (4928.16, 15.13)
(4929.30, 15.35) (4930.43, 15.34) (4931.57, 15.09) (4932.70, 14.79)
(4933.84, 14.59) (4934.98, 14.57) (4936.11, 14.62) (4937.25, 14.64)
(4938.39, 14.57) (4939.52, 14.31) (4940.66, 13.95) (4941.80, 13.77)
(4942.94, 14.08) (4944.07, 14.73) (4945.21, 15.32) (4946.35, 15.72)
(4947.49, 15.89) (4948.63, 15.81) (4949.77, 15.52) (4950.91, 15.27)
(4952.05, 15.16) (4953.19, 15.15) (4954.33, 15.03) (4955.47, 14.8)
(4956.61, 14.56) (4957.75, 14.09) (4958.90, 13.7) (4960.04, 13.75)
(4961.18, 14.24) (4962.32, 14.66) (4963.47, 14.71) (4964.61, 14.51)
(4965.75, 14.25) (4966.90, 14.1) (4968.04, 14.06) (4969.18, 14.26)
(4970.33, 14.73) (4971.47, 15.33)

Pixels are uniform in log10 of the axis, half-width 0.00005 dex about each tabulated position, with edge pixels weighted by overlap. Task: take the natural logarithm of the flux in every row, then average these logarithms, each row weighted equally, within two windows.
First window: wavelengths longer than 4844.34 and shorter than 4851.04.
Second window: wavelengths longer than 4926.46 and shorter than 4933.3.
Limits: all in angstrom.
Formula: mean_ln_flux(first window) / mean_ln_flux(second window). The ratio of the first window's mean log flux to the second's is 0.98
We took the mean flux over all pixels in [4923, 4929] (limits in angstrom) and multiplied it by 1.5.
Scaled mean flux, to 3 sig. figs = 21.9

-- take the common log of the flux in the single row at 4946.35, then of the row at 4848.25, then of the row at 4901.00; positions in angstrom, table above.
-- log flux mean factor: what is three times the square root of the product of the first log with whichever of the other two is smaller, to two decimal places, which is 3.53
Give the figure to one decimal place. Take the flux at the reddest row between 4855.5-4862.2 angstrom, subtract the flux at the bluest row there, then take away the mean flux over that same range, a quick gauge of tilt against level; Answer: -16.9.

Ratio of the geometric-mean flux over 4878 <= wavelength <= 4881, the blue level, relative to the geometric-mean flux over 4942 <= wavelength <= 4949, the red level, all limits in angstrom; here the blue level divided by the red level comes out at 0.98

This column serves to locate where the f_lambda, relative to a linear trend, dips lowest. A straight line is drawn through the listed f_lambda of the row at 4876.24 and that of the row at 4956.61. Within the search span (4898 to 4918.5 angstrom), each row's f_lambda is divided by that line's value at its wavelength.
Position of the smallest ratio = 4908.91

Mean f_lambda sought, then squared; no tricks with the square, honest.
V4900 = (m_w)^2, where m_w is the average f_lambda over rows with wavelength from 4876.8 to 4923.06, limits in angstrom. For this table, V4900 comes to 224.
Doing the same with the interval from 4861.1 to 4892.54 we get 201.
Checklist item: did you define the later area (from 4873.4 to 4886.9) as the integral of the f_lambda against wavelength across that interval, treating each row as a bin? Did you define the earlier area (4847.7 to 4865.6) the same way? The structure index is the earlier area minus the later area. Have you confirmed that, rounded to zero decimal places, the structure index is 38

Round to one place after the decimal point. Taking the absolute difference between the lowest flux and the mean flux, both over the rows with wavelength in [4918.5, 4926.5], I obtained 0.4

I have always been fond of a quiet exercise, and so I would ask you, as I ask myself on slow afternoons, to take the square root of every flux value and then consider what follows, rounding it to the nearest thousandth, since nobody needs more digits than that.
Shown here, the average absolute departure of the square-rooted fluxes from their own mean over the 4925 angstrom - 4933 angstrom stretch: 0.033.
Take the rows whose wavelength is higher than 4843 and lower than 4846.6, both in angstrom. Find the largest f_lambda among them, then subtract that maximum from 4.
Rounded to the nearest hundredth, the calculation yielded -11.16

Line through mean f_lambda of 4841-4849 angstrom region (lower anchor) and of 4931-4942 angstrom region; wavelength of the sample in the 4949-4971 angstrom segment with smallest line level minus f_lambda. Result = 4949.77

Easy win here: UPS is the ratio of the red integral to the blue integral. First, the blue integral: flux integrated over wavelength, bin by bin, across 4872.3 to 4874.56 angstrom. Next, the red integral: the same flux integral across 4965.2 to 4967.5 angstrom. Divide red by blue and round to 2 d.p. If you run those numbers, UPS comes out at 0.97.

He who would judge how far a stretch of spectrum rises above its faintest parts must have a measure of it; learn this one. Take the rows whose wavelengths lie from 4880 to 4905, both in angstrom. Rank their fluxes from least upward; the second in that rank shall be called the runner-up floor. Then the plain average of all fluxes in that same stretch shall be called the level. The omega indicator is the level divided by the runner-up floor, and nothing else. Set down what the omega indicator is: 1.031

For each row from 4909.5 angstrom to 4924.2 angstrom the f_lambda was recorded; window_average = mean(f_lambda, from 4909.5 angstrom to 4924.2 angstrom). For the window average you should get 14.9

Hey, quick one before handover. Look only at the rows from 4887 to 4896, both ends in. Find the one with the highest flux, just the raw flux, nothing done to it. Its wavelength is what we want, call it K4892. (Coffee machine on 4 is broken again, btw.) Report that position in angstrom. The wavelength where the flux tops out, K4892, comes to 4887.48 angstrom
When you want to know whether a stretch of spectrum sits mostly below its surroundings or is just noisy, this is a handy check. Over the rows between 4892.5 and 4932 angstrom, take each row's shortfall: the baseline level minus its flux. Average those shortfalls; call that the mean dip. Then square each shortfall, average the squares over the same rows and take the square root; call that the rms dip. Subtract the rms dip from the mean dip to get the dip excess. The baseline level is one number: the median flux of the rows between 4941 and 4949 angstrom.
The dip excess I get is -0.18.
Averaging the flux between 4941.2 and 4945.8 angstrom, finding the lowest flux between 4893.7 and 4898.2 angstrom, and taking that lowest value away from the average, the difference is -0.1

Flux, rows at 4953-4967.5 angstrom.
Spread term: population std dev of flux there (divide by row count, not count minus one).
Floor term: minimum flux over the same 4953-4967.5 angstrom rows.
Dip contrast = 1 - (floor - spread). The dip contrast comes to -12.3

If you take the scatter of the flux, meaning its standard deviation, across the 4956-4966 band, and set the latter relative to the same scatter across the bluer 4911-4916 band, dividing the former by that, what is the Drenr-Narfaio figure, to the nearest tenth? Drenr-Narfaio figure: 0.7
